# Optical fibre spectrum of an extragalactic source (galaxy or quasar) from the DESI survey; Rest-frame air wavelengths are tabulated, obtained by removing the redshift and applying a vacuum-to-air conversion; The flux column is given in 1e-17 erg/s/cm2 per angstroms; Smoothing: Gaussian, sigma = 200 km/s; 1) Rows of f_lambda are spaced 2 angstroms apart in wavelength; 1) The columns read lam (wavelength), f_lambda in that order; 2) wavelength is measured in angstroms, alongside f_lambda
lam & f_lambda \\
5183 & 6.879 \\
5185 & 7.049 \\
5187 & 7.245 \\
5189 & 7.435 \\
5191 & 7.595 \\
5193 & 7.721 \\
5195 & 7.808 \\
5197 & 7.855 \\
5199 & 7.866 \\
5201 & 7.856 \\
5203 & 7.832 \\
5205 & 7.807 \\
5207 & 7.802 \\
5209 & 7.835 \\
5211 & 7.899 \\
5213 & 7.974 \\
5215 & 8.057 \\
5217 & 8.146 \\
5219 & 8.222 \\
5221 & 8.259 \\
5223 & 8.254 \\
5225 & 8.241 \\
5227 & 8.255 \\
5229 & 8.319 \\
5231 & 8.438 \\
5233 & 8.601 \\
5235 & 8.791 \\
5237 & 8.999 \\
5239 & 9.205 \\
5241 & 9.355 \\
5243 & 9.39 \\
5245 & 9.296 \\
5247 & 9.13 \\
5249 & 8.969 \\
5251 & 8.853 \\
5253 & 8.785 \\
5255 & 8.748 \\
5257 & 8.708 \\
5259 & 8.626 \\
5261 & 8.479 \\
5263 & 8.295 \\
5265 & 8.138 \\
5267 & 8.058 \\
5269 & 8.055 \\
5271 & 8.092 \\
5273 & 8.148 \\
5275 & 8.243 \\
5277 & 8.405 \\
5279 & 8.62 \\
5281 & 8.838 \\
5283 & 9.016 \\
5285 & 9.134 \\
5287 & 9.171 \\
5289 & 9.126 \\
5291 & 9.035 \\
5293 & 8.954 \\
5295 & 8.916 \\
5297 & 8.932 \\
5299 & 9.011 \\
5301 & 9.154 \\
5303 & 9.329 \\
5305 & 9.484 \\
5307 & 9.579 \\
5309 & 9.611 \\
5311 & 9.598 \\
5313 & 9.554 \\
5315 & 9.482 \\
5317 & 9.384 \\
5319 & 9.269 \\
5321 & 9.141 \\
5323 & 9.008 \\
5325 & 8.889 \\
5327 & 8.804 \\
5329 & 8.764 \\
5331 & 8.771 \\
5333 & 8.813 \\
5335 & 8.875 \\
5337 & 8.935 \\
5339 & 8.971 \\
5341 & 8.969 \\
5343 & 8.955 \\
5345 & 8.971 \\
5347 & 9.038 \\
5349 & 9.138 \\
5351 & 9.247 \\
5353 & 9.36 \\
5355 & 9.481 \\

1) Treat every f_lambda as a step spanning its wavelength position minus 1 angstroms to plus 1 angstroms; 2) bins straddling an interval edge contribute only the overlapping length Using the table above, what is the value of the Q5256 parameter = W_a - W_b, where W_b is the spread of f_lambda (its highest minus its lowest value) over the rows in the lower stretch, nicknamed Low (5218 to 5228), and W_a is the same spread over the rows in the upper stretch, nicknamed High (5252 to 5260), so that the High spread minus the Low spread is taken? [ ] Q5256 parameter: 0.12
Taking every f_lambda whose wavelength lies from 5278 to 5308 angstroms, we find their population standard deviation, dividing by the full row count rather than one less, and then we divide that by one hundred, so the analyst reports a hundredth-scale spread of 0.0024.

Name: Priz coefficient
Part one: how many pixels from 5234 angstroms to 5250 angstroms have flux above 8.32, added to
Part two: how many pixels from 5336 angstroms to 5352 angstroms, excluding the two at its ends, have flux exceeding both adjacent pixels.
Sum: 9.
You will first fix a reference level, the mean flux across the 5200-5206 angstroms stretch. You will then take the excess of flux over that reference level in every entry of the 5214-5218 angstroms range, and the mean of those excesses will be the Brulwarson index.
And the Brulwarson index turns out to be 0.27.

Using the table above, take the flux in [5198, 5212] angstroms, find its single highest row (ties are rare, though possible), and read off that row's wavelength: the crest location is 5211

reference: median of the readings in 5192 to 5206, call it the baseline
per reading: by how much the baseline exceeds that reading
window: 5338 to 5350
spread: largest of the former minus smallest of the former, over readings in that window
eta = 0.18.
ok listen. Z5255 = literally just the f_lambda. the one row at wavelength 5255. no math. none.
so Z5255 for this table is 8.748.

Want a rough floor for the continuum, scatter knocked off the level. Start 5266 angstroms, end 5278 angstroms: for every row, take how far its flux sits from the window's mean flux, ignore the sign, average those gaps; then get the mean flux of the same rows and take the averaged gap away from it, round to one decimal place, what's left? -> 8.1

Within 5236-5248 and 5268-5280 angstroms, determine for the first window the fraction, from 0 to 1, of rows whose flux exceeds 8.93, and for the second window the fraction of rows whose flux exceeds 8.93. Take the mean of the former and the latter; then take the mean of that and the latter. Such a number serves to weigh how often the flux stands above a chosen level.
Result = 0.25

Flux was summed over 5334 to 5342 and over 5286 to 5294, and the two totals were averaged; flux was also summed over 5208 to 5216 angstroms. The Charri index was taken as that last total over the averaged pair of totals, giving 0.882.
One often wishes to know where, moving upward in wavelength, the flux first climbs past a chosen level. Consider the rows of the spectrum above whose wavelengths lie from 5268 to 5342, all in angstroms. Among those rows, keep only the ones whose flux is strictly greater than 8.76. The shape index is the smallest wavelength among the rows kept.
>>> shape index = 5281 angstroms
